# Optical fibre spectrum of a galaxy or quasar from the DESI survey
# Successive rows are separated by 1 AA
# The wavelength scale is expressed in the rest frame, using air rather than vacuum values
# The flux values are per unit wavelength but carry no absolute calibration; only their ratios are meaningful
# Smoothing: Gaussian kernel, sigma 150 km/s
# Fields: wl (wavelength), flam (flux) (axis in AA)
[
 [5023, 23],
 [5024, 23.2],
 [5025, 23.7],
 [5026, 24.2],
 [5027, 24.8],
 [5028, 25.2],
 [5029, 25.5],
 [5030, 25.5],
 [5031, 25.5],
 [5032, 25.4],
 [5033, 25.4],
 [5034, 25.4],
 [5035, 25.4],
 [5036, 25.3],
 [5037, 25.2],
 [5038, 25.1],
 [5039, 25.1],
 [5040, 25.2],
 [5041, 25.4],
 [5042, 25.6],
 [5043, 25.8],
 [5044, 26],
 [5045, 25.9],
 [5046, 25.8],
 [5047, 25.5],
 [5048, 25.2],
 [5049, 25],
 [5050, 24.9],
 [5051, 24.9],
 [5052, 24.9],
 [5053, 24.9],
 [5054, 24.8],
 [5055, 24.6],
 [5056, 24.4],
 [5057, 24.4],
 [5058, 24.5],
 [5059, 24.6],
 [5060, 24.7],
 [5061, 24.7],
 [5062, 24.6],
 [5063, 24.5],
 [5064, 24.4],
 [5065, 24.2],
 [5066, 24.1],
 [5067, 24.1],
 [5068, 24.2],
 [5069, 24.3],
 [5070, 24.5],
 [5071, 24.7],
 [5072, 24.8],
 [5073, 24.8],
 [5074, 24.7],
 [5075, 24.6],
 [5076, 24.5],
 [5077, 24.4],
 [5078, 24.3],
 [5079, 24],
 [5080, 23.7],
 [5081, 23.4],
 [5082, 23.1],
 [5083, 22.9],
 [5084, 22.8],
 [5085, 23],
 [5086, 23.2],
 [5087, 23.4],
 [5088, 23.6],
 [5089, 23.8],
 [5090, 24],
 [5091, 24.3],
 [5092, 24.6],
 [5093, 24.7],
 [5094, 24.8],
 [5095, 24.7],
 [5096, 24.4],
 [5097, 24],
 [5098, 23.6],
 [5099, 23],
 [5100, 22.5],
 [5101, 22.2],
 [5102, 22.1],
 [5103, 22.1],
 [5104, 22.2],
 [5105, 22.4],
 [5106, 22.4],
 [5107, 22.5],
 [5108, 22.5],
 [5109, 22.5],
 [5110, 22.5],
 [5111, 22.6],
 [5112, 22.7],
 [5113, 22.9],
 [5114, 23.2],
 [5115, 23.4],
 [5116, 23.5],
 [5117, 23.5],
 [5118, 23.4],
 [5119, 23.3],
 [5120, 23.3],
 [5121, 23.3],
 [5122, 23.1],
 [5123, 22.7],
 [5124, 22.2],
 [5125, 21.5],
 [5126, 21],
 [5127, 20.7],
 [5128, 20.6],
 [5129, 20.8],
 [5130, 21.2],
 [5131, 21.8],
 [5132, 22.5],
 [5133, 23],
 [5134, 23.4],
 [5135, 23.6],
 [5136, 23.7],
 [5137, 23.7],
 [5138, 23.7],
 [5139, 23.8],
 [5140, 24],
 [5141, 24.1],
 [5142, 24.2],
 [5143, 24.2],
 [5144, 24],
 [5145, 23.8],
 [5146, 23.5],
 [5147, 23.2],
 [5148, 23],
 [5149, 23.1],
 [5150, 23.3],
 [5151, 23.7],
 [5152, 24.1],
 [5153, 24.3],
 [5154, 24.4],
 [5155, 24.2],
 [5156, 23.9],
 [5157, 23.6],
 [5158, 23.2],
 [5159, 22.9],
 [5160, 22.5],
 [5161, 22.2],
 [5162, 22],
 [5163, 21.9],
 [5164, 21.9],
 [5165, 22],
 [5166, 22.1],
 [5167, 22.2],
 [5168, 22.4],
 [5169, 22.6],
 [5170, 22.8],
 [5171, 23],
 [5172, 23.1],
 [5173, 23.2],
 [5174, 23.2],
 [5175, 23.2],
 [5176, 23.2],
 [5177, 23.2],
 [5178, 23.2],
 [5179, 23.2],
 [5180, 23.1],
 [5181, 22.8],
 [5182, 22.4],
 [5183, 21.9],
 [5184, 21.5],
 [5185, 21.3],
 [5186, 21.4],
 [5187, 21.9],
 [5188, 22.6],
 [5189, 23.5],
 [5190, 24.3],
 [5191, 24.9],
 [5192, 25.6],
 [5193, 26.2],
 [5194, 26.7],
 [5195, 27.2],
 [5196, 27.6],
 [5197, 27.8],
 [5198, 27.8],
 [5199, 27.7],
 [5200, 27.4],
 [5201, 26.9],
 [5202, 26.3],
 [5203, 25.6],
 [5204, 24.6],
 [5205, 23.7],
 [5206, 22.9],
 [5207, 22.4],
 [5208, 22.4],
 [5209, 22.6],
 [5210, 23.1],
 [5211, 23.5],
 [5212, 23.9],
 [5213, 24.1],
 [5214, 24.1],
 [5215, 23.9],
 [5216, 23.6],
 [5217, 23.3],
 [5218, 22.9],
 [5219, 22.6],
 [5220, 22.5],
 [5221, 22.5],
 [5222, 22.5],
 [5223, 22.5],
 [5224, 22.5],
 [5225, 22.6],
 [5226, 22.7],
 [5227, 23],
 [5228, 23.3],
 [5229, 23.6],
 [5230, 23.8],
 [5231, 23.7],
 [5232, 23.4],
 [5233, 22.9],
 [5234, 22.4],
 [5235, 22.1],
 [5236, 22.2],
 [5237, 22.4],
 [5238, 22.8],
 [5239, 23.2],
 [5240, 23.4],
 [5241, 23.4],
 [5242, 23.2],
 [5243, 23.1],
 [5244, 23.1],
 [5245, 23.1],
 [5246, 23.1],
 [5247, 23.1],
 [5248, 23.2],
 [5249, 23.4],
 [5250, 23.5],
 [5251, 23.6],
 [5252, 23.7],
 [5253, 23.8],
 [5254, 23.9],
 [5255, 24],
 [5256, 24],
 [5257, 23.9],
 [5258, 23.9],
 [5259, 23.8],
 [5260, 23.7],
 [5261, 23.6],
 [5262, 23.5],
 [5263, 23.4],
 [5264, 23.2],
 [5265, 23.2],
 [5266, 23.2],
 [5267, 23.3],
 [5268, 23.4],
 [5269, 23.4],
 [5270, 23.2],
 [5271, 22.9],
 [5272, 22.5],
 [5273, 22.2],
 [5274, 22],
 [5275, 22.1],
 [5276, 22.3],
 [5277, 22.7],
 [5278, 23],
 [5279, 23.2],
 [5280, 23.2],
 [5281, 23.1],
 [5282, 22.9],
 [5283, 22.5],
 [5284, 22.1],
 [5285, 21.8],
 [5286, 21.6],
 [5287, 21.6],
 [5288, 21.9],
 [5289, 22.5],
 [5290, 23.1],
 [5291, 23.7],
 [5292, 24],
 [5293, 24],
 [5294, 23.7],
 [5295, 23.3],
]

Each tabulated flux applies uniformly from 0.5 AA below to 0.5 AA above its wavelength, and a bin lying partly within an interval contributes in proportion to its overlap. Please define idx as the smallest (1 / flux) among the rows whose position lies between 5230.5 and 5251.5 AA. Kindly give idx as 0.0422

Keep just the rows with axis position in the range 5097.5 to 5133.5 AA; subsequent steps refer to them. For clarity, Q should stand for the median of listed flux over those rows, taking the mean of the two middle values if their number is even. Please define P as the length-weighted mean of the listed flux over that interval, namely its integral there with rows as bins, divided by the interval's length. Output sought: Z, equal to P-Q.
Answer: -0.04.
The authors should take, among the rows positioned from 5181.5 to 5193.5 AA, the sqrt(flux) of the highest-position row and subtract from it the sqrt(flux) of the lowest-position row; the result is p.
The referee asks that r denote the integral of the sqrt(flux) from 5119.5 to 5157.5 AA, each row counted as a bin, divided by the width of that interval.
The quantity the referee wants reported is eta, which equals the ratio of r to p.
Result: 12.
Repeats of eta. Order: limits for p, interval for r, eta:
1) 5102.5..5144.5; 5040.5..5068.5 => 25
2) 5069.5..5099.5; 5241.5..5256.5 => -31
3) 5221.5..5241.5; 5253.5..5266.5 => 52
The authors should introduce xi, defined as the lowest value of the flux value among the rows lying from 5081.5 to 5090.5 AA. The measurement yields 22.8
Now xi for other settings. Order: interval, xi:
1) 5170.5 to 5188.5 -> 21.3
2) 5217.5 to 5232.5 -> 22.5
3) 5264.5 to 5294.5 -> 21.6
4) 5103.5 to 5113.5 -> 22.2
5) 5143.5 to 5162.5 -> 22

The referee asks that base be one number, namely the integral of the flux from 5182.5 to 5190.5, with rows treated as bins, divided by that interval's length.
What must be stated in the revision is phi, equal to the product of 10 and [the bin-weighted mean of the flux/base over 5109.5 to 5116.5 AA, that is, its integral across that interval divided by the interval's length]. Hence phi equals 10.3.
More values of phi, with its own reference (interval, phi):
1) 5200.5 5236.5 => 10.5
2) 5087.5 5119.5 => 10.4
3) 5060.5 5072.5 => 11.0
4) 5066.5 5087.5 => 10.7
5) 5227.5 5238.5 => 10.3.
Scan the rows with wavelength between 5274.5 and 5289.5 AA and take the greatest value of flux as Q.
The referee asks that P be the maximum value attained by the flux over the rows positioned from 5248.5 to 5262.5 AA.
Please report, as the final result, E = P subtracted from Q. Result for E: -0.8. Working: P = 24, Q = 23.2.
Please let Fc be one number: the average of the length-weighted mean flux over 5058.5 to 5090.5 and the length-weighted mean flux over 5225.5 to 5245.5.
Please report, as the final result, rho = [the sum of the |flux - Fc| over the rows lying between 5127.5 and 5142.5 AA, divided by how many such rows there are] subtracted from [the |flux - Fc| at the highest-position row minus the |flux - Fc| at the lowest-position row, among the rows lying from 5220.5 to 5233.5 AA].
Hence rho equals -1.33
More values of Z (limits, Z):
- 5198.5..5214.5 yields 0.45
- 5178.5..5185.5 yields -0.09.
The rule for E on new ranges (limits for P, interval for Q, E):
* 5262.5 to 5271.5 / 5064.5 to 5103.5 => 1.4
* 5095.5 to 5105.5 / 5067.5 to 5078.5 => 0.4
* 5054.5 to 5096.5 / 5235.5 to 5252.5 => -1.1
